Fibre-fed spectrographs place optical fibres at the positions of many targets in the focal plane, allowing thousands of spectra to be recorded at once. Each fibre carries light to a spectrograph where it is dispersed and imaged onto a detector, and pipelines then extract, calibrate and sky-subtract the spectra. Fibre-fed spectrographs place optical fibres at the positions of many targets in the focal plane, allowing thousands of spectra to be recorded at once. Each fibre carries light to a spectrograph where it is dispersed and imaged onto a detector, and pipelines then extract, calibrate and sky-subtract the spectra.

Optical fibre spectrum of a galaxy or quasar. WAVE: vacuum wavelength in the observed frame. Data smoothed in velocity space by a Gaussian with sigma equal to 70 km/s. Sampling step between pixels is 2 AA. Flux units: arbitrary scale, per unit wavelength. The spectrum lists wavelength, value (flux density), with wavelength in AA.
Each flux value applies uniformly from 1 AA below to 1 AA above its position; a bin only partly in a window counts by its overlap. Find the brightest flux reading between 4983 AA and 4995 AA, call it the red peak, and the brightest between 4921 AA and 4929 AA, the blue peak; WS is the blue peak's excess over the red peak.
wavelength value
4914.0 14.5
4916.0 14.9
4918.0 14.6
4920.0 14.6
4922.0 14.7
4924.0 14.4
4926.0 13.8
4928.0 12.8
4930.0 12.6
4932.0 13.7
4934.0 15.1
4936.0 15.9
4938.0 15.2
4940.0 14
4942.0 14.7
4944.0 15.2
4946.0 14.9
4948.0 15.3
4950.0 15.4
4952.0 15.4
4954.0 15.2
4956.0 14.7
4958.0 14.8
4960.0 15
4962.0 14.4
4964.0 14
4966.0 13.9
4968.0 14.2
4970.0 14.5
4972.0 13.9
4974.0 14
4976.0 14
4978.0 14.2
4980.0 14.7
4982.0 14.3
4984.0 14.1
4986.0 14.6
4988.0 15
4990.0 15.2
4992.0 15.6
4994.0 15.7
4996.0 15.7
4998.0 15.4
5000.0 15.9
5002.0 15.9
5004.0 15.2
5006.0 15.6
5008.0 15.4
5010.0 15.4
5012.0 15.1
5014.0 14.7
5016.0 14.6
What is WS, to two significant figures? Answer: -1.0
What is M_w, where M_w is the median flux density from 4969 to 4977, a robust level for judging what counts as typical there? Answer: 14.0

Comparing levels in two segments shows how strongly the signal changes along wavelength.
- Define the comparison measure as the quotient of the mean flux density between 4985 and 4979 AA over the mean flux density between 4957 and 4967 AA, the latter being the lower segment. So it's 1.00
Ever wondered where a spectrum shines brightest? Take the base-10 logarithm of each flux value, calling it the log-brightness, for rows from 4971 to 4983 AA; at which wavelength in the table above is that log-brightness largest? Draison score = 4980.0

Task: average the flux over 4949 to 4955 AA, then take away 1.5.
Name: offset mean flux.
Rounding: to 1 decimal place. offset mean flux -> 13.8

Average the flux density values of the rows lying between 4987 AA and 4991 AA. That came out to 15.1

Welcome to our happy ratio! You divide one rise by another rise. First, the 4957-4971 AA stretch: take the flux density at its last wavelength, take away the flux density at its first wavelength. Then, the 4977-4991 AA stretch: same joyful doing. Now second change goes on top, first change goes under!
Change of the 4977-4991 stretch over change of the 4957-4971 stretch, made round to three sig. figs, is -3.33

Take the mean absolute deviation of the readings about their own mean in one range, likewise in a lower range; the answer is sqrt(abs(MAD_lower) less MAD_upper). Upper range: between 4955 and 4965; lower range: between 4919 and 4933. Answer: 0.59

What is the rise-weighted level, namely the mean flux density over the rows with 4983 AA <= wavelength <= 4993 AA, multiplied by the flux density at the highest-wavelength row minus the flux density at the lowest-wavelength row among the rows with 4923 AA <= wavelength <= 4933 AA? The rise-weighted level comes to -10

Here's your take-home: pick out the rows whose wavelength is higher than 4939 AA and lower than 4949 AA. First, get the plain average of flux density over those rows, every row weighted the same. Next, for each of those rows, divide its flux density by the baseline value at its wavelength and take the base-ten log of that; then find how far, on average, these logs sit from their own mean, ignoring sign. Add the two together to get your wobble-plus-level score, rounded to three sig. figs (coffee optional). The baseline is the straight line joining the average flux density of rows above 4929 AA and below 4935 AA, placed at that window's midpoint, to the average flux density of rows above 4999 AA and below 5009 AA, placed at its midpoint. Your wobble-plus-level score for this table 14.8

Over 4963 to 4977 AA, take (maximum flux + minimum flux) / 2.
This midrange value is 14.2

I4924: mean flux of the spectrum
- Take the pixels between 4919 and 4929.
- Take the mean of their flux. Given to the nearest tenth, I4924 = 14.1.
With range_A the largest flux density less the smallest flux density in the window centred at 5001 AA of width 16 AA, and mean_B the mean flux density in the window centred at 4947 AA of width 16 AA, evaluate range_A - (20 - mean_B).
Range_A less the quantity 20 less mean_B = -4.3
